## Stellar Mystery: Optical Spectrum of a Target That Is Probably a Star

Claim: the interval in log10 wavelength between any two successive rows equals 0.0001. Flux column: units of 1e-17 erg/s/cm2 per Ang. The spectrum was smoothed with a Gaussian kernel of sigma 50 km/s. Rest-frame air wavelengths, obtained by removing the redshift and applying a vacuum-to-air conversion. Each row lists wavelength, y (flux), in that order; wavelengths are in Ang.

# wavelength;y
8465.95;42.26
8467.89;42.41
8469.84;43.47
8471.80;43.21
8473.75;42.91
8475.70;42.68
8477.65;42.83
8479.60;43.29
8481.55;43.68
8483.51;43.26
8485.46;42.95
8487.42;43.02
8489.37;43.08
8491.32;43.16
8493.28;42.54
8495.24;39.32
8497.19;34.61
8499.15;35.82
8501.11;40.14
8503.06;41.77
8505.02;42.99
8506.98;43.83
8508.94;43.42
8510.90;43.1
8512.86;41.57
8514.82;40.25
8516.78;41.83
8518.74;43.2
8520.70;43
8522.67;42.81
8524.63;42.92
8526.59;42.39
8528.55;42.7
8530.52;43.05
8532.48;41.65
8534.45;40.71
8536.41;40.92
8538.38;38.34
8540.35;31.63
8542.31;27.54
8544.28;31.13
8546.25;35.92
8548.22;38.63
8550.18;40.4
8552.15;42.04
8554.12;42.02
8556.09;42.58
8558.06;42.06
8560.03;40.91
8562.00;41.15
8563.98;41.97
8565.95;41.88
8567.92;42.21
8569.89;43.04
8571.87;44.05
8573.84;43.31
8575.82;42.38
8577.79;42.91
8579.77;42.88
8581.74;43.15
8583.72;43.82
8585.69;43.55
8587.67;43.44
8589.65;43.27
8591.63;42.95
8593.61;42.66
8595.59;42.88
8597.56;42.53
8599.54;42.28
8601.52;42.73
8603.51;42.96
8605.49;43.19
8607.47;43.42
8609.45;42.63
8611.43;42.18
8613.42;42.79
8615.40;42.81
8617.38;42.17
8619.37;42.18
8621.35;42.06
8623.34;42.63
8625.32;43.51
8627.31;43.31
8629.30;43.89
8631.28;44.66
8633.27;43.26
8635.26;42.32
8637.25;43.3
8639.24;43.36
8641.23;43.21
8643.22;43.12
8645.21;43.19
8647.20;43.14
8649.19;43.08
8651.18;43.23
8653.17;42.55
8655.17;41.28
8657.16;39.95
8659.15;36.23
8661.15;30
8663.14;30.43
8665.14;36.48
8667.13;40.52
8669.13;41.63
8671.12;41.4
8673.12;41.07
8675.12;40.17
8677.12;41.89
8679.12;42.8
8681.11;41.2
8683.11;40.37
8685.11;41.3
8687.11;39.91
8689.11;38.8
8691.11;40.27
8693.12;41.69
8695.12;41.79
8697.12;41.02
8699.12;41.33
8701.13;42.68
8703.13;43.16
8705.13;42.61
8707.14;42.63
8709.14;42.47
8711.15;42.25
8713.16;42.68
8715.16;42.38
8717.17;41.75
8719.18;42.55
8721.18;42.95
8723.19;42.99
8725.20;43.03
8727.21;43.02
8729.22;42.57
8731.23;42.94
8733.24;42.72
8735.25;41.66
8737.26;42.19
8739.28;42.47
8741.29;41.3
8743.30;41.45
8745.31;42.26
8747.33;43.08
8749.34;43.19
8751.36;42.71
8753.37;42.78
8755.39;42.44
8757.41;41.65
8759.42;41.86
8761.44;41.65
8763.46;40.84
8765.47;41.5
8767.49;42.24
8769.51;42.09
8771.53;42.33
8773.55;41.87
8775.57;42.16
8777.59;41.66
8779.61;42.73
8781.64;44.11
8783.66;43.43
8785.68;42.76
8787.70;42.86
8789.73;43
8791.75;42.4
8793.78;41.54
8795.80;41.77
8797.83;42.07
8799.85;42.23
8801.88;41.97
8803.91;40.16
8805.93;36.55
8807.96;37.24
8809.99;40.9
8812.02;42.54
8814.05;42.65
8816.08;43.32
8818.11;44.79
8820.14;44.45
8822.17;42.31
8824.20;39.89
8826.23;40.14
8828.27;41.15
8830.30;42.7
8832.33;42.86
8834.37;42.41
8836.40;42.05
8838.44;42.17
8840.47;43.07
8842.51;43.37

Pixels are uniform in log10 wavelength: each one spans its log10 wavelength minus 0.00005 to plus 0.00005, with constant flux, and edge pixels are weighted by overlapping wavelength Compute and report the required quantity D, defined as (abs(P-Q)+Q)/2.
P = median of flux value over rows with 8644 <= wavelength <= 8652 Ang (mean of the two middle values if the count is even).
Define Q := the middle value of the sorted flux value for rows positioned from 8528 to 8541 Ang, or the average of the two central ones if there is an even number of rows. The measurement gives 21.6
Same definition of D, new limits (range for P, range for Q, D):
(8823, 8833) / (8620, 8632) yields 22.8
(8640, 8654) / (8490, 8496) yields 21.6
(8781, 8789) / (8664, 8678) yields 21.6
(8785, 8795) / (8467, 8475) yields 21.7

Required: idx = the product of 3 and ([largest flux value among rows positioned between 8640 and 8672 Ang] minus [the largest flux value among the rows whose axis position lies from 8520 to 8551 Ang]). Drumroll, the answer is 0.5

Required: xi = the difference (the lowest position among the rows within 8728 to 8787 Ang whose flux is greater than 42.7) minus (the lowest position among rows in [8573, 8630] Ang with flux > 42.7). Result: 157.4 Ang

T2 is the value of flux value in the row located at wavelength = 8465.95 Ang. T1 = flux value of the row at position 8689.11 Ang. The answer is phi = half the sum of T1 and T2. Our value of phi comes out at 40.5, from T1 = 38.8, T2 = 42.26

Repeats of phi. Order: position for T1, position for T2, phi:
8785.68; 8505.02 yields 42.9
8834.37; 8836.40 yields 42.2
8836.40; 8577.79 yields 42.5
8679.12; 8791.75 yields 42.6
